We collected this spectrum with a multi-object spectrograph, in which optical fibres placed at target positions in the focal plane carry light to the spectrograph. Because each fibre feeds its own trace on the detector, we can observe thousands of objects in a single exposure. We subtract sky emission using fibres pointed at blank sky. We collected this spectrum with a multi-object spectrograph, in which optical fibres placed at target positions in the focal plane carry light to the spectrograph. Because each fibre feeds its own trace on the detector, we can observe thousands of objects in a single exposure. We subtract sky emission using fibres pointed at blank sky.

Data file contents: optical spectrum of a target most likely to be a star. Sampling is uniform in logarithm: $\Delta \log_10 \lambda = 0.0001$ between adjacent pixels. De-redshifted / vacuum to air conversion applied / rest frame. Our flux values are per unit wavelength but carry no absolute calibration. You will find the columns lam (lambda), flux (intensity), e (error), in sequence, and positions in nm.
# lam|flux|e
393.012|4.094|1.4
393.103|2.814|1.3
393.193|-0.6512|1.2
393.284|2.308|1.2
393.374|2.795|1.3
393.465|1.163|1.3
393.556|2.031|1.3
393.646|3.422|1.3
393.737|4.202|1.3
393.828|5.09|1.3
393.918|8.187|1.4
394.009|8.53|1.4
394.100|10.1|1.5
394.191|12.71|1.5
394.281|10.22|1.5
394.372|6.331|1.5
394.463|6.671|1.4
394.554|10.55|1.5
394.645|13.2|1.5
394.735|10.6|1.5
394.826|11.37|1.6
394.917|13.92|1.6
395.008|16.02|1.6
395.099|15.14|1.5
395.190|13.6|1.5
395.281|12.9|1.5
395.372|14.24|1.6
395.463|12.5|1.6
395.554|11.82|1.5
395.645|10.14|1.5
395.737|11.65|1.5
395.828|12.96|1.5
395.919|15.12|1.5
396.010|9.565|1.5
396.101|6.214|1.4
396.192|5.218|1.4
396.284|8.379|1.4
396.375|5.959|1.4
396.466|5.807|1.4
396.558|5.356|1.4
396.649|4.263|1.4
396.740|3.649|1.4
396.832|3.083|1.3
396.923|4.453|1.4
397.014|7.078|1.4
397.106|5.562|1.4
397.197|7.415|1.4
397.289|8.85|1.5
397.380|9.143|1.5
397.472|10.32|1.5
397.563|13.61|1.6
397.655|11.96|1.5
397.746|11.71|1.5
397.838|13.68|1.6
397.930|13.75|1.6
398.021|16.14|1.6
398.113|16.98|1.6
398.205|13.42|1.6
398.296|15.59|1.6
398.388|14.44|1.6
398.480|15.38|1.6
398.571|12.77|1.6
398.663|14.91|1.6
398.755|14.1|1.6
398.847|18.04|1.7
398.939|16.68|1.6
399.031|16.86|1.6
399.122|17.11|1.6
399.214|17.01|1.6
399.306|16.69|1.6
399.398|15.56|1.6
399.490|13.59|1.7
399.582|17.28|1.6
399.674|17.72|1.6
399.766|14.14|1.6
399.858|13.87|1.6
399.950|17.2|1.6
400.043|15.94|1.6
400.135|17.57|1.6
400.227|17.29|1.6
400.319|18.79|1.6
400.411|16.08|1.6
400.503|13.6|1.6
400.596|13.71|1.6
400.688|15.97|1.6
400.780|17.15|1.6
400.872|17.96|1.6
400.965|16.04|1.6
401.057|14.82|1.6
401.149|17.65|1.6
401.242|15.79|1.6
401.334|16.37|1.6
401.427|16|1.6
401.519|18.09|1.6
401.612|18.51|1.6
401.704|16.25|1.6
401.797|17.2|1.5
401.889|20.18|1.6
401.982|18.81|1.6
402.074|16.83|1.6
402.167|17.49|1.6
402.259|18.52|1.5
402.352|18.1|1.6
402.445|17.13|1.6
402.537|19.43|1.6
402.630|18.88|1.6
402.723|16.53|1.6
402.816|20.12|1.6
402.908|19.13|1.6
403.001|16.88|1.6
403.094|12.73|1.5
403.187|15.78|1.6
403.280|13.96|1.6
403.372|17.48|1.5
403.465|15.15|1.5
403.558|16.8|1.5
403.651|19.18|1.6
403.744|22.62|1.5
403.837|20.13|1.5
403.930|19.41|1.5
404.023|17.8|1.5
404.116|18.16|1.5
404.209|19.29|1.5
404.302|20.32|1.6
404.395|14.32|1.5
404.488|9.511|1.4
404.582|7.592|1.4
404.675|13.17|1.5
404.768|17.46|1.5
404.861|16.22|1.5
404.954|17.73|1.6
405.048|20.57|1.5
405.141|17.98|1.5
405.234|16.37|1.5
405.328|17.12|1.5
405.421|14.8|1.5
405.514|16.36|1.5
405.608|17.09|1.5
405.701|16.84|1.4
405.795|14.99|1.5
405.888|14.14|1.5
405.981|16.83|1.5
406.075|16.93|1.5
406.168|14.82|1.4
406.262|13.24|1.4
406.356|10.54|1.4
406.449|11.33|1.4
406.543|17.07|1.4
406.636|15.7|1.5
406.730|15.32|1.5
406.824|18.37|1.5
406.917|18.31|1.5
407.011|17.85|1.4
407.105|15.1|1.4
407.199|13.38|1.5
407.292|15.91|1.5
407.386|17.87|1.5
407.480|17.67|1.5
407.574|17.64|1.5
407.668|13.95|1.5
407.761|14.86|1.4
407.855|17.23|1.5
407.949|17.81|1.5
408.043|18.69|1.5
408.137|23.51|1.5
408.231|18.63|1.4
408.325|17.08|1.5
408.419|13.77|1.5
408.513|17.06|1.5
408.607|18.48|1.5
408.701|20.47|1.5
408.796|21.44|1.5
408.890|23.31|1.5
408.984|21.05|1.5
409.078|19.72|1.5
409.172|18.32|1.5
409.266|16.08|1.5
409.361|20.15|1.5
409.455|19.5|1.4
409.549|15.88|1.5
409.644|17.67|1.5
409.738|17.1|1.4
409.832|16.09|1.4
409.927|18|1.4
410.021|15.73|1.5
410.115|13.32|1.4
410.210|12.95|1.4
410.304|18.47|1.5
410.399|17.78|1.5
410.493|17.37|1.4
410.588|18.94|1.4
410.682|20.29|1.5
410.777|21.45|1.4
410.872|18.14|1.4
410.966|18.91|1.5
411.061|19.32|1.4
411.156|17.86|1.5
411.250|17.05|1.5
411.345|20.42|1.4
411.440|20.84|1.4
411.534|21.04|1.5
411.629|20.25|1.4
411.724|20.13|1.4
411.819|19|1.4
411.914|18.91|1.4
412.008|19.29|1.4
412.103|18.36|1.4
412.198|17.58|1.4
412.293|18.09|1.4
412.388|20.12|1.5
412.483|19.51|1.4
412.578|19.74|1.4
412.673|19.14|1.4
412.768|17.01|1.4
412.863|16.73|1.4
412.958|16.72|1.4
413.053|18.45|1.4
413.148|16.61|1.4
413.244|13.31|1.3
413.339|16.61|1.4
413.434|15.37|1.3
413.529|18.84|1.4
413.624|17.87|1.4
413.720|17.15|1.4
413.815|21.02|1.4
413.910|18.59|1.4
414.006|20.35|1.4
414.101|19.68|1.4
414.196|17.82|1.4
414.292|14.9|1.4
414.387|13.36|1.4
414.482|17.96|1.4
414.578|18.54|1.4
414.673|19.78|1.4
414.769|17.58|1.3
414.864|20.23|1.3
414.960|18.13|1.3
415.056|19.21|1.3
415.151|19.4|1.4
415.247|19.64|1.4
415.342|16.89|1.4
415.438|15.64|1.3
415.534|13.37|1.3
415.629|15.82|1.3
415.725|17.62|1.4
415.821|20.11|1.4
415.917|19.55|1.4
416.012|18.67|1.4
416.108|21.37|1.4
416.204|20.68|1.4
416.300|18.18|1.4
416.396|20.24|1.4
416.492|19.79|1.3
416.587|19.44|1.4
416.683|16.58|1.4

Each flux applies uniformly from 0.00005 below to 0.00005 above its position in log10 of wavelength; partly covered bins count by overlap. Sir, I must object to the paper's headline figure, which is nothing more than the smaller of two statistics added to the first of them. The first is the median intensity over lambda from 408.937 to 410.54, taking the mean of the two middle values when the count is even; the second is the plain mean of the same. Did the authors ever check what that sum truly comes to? 35.0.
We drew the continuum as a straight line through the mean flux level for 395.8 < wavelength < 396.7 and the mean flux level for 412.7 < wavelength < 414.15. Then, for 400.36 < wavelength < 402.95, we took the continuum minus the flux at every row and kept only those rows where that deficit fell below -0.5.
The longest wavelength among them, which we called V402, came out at 402.908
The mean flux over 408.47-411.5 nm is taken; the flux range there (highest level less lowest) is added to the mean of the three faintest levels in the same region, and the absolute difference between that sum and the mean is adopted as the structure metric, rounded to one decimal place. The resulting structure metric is 5.9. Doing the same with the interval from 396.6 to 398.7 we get 6.8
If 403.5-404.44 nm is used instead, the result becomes 5.8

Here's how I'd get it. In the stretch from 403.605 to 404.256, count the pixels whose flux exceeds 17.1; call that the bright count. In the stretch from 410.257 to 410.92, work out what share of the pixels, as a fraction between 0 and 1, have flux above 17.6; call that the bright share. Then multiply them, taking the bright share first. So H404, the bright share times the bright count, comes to 6.00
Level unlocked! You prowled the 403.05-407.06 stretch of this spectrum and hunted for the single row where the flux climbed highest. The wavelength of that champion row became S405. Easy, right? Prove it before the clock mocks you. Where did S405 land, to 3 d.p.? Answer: 403.744 nm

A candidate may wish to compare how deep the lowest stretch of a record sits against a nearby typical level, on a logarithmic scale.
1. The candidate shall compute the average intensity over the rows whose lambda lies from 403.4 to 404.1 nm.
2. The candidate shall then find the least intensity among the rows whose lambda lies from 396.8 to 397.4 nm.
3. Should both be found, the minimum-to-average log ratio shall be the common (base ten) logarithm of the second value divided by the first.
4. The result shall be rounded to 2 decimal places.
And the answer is -0.78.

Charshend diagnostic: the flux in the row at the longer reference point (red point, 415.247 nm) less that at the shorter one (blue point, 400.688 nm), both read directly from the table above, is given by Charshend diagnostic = 4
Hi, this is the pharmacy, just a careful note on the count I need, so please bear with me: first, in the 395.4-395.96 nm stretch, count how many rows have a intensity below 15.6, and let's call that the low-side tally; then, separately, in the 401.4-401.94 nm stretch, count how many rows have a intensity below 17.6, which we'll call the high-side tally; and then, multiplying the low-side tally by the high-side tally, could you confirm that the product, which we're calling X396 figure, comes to 18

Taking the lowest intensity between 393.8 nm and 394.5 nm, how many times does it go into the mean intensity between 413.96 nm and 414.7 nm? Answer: 3.5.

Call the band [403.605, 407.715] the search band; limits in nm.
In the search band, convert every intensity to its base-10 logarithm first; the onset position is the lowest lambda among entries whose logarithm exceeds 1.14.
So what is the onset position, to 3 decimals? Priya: 403.651 nm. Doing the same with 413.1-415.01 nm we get 413.148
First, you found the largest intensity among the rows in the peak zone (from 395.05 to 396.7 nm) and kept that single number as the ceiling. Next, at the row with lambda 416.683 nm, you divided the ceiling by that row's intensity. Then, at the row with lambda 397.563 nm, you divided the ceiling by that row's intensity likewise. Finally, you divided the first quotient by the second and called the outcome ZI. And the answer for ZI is 0.82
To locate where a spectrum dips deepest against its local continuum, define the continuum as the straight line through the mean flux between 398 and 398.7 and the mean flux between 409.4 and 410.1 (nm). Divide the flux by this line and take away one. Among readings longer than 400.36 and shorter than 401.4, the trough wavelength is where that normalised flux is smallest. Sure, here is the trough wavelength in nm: 400.503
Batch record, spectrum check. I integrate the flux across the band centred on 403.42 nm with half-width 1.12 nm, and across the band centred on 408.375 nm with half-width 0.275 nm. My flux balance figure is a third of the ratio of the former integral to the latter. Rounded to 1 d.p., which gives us 1.3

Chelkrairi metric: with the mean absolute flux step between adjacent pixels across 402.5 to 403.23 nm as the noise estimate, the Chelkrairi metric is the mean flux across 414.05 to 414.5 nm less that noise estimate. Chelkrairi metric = 14.3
